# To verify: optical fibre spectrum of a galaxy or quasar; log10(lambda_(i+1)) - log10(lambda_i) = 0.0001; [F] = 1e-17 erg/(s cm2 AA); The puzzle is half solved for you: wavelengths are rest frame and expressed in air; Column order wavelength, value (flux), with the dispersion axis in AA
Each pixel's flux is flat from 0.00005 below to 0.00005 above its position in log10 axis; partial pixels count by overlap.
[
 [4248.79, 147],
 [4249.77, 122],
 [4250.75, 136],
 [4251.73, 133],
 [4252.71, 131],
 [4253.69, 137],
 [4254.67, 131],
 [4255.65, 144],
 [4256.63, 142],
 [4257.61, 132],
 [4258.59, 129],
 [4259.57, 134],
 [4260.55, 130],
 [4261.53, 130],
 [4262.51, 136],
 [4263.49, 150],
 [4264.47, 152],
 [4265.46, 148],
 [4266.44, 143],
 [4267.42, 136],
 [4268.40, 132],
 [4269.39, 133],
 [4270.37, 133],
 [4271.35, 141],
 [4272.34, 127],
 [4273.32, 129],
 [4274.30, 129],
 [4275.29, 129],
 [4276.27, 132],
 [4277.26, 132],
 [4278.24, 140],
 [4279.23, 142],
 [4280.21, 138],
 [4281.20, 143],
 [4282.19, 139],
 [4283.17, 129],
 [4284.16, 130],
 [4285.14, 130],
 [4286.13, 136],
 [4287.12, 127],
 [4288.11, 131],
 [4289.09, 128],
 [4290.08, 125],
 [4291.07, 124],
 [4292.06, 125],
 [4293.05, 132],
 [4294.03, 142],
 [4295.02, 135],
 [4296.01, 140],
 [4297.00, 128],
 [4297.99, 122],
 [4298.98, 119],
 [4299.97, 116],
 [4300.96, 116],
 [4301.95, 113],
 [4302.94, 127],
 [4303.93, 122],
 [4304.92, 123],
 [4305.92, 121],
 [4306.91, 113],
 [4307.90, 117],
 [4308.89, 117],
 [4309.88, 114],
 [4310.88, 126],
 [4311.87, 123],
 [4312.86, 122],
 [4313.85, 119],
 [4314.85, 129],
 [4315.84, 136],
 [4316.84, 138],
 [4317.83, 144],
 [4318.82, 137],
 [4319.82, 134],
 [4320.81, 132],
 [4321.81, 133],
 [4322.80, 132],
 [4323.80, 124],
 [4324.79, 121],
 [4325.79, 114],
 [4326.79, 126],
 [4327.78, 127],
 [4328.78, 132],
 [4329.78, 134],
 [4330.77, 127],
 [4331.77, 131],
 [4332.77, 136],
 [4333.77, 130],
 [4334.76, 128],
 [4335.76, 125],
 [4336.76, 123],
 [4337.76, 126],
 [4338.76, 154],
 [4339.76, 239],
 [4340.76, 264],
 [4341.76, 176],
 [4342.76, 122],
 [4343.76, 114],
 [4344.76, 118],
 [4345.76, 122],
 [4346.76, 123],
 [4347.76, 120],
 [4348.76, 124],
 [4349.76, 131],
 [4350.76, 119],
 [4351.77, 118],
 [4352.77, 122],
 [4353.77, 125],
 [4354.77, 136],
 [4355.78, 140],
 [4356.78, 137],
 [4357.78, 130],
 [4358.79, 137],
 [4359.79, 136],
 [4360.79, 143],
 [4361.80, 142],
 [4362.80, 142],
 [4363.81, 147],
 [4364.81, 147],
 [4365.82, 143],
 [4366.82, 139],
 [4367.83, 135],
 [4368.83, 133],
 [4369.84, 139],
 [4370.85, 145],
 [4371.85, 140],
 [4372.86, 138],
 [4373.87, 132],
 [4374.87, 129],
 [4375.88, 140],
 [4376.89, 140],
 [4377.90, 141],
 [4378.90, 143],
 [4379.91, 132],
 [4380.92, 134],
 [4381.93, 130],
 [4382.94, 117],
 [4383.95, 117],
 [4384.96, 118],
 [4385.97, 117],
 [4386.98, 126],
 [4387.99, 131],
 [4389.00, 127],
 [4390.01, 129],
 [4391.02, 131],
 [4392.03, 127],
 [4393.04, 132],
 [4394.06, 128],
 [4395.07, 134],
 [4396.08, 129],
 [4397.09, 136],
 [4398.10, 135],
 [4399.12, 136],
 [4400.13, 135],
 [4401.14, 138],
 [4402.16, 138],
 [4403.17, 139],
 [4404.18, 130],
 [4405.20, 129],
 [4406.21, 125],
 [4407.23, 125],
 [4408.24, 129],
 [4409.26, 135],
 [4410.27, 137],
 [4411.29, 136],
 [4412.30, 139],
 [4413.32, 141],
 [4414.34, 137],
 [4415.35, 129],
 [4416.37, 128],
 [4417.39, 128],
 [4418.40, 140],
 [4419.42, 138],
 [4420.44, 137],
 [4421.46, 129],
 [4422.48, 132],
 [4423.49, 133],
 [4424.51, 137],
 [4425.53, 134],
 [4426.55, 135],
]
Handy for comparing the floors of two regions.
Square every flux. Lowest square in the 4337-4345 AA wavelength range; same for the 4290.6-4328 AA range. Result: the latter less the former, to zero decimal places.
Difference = -227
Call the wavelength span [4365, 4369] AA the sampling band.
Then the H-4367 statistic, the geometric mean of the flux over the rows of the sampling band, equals 137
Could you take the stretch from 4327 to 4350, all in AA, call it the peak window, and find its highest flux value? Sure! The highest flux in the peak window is 264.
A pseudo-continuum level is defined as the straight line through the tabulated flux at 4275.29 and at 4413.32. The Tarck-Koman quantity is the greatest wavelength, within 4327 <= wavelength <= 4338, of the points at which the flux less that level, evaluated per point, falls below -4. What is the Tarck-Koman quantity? 4337.76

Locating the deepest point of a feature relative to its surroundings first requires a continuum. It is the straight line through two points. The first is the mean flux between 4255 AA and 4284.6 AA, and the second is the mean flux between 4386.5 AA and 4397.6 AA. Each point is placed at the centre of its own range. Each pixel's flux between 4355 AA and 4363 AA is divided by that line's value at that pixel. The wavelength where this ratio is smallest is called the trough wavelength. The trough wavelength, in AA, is 4357.78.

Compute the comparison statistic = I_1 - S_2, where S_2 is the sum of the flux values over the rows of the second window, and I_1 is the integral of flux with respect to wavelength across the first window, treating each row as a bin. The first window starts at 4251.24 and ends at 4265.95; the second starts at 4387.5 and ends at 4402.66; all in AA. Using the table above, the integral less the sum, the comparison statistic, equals 33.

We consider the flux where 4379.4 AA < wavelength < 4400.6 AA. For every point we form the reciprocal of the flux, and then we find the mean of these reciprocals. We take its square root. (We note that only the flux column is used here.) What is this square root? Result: 0.0883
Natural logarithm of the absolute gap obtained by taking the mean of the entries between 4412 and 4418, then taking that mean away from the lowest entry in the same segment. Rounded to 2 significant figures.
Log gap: 1.7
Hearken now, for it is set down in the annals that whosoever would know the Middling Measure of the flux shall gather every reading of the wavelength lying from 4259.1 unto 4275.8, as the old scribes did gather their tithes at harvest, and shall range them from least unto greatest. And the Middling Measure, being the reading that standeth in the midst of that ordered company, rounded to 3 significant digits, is 133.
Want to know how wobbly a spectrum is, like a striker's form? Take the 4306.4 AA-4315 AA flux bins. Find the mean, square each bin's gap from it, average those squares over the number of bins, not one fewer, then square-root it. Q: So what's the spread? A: 5.1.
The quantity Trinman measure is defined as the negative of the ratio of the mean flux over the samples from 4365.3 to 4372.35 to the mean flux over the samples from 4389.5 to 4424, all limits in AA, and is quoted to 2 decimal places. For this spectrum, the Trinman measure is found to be -1.05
